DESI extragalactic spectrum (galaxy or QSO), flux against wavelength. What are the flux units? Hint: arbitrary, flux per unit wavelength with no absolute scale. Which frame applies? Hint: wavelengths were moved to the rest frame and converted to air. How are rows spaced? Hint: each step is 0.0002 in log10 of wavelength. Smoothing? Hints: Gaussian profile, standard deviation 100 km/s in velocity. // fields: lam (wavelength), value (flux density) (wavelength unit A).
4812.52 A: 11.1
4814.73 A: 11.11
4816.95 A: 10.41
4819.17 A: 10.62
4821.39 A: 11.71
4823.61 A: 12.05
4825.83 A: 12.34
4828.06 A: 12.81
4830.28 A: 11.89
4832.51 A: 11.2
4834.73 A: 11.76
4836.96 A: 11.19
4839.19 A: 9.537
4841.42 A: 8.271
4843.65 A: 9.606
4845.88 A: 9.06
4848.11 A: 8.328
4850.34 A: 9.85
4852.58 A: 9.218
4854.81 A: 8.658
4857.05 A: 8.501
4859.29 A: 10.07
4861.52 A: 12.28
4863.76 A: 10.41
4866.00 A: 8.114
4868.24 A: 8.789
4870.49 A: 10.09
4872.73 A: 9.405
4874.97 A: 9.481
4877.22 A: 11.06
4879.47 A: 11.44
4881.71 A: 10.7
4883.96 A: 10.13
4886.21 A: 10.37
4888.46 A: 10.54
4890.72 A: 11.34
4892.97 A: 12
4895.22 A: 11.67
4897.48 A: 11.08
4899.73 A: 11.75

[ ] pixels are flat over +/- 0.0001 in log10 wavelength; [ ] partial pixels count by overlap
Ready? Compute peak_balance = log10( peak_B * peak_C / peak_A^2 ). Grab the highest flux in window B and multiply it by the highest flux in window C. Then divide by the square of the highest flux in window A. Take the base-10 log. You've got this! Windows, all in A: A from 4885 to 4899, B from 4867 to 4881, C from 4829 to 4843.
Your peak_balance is -0.025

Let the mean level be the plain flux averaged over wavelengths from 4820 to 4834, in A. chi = 12.0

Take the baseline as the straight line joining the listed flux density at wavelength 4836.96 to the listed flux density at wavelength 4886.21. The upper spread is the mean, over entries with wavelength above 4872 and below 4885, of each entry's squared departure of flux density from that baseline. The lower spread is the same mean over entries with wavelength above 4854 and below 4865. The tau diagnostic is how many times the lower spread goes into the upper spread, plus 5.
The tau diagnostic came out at 5.24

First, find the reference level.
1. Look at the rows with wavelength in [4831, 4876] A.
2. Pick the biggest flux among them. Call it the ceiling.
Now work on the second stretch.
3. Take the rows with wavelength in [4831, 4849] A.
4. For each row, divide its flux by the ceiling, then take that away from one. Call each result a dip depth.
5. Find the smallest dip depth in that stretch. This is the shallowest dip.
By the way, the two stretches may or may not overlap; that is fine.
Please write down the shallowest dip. 0.042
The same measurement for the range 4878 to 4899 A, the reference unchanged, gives 0.023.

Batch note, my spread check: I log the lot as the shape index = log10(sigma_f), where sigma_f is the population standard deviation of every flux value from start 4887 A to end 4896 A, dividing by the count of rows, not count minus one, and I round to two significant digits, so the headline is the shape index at -0.27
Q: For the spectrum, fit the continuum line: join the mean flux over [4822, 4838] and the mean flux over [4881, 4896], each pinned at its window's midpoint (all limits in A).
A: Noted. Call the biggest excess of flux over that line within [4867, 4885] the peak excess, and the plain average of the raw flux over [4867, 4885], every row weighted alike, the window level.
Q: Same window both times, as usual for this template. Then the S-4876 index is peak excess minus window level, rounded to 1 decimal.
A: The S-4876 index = -9.8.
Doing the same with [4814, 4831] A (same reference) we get -10.7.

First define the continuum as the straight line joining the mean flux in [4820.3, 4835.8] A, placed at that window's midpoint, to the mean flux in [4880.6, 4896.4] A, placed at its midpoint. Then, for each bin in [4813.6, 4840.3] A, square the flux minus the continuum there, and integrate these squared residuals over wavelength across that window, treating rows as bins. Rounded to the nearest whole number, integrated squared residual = 30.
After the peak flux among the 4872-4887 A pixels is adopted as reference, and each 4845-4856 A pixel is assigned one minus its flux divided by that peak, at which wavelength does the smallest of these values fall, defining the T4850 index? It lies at 4850.34 A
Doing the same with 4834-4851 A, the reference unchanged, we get 4834.73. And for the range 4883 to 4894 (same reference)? 4892.97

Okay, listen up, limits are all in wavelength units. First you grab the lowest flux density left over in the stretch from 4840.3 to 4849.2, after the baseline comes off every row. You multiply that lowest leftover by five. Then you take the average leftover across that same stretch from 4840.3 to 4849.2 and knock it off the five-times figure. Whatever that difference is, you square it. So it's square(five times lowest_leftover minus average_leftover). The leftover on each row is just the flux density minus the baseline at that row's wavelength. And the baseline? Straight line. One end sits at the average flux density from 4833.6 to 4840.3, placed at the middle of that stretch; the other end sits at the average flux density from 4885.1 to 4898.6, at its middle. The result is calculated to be 118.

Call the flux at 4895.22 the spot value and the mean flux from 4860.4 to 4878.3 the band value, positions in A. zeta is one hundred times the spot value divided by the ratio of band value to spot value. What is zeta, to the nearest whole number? 1368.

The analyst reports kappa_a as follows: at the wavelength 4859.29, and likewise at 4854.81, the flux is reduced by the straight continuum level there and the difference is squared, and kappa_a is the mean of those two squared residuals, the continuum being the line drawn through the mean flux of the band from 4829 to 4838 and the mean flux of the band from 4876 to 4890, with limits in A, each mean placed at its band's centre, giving 3.7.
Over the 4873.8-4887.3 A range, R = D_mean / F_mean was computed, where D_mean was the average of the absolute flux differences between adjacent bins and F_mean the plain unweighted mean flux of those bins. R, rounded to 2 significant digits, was 0.067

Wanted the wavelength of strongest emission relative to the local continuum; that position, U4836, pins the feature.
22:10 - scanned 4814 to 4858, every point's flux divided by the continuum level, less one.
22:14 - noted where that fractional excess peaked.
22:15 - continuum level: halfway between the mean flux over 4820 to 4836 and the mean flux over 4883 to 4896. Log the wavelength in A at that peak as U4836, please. 4828.06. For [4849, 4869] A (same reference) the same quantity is 4861.52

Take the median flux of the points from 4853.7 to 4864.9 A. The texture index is 10.1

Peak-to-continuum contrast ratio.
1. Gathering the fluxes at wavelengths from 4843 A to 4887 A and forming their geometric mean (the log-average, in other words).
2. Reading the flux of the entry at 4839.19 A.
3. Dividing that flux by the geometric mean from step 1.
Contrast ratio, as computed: 0.98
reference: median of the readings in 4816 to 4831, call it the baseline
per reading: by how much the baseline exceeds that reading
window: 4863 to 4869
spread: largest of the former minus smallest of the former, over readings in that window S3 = 2.3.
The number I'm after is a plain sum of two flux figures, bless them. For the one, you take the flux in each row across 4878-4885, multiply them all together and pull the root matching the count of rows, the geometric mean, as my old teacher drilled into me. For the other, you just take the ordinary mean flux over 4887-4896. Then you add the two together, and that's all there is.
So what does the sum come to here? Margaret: 22.1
